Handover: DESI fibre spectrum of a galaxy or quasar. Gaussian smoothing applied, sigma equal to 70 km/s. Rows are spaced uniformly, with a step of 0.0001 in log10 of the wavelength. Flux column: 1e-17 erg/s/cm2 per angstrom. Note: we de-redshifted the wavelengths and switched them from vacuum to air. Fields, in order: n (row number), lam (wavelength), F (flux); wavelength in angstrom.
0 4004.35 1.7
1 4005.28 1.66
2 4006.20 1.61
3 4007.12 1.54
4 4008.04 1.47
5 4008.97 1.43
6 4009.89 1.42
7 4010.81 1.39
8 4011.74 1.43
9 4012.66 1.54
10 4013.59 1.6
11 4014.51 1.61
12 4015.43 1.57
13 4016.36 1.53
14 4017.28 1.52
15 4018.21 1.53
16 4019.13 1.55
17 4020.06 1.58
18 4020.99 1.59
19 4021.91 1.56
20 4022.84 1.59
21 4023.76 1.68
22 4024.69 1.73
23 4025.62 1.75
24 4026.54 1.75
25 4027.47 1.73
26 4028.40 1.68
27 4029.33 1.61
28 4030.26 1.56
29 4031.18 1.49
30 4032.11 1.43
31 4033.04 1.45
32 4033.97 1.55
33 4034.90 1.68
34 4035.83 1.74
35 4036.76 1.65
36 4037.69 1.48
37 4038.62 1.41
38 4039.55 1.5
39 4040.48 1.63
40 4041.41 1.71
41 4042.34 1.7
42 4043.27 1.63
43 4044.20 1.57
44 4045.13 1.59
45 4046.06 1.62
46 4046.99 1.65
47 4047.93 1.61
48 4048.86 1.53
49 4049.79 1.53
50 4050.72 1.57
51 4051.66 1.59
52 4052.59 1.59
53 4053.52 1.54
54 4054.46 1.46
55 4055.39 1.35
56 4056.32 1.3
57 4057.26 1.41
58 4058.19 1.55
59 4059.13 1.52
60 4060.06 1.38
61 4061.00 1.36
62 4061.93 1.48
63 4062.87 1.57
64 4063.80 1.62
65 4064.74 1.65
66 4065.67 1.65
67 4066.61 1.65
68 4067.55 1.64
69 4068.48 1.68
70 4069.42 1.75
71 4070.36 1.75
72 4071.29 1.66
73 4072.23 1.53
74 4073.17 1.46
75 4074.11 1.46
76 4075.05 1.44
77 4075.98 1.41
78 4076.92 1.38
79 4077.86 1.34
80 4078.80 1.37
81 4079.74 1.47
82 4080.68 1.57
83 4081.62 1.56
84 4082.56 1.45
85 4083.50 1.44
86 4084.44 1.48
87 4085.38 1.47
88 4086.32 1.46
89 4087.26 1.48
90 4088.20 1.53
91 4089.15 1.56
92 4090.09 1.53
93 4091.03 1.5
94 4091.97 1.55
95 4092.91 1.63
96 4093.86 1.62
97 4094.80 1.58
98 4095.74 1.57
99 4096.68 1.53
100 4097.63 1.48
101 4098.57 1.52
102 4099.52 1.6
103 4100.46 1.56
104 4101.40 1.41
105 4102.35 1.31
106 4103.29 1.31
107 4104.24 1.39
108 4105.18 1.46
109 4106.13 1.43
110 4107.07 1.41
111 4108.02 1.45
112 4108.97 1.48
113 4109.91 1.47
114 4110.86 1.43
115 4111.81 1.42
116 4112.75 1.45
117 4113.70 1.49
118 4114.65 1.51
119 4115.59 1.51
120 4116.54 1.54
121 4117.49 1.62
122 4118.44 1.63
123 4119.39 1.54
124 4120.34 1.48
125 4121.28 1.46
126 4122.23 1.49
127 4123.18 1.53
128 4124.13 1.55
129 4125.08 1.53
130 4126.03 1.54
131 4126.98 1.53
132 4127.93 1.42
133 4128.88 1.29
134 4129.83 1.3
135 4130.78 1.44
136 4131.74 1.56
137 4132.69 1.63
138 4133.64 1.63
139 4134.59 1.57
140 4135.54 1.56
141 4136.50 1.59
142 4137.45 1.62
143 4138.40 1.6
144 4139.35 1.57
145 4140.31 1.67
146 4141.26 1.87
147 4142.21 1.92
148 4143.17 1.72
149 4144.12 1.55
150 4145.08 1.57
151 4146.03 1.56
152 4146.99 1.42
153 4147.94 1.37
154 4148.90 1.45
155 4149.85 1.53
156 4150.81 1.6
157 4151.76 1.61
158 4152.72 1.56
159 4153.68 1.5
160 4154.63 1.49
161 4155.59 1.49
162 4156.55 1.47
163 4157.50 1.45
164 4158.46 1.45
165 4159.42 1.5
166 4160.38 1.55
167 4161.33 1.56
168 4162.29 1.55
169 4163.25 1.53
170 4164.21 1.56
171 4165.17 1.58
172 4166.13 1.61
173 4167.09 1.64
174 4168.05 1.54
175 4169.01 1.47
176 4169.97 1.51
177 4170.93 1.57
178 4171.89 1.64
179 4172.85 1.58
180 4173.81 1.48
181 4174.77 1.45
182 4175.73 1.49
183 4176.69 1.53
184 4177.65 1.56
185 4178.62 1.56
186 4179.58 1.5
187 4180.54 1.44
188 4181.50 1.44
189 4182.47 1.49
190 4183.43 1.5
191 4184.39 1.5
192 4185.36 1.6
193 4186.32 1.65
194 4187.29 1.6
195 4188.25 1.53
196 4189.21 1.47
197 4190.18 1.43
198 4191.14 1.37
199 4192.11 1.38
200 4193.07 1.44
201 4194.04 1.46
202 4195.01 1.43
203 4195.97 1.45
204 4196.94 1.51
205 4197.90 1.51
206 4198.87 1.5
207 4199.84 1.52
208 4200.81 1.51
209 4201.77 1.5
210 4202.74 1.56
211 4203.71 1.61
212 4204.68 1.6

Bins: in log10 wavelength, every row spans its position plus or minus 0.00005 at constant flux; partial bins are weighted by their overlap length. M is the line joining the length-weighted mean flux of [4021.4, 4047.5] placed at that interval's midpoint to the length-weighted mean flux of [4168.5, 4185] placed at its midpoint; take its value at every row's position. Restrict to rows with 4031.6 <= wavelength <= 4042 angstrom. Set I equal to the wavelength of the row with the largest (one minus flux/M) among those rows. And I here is 4038.62 angstrom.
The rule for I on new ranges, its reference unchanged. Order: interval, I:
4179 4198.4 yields 4191.14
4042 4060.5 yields 4056.32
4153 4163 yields 4157.50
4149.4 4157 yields 4156.55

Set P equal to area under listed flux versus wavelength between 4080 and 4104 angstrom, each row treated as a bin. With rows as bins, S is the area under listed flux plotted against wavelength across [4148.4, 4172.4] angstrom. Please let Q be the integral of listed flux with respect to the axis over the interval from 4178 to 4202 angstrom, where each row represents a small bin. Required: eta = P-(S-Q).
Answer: 35.1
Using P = 36.2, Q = 35.8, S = 36.9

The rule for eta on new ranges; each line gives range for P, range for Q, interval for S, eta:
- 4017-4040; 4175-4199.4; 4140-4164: 35.7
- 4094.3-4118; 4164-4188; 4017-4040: 35.4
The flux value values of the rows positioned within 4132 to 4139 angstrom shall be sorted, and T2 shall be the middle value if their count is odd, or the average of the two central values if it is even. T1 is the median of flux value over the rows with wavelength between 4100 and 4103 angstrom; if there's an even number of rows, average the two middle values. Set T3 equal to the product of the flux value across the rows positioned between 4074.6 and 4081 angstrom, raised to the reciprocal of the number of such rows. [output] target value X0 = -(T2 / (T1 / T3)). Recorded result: -1.6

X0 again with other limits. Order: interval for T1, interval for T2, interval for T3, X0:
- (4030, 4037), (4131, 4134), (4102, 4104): -1.4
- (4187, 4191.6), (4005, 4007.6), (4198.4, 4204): -1.7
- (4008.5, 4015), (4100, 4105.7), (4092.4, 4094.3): -1.6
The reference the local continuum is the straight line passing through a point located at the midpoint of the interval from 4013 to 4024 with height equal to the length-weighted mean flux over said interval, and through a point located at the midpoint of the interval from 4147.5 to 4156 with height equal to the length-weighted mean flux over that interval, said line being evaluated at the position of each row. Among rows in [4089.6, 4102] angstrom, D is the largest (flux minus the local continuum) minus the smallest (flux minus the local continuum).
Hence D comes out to 0.22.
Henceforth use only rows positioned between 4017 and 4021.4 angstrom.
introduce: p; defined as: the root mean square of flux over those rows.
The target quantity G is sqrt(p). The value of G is 1.25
